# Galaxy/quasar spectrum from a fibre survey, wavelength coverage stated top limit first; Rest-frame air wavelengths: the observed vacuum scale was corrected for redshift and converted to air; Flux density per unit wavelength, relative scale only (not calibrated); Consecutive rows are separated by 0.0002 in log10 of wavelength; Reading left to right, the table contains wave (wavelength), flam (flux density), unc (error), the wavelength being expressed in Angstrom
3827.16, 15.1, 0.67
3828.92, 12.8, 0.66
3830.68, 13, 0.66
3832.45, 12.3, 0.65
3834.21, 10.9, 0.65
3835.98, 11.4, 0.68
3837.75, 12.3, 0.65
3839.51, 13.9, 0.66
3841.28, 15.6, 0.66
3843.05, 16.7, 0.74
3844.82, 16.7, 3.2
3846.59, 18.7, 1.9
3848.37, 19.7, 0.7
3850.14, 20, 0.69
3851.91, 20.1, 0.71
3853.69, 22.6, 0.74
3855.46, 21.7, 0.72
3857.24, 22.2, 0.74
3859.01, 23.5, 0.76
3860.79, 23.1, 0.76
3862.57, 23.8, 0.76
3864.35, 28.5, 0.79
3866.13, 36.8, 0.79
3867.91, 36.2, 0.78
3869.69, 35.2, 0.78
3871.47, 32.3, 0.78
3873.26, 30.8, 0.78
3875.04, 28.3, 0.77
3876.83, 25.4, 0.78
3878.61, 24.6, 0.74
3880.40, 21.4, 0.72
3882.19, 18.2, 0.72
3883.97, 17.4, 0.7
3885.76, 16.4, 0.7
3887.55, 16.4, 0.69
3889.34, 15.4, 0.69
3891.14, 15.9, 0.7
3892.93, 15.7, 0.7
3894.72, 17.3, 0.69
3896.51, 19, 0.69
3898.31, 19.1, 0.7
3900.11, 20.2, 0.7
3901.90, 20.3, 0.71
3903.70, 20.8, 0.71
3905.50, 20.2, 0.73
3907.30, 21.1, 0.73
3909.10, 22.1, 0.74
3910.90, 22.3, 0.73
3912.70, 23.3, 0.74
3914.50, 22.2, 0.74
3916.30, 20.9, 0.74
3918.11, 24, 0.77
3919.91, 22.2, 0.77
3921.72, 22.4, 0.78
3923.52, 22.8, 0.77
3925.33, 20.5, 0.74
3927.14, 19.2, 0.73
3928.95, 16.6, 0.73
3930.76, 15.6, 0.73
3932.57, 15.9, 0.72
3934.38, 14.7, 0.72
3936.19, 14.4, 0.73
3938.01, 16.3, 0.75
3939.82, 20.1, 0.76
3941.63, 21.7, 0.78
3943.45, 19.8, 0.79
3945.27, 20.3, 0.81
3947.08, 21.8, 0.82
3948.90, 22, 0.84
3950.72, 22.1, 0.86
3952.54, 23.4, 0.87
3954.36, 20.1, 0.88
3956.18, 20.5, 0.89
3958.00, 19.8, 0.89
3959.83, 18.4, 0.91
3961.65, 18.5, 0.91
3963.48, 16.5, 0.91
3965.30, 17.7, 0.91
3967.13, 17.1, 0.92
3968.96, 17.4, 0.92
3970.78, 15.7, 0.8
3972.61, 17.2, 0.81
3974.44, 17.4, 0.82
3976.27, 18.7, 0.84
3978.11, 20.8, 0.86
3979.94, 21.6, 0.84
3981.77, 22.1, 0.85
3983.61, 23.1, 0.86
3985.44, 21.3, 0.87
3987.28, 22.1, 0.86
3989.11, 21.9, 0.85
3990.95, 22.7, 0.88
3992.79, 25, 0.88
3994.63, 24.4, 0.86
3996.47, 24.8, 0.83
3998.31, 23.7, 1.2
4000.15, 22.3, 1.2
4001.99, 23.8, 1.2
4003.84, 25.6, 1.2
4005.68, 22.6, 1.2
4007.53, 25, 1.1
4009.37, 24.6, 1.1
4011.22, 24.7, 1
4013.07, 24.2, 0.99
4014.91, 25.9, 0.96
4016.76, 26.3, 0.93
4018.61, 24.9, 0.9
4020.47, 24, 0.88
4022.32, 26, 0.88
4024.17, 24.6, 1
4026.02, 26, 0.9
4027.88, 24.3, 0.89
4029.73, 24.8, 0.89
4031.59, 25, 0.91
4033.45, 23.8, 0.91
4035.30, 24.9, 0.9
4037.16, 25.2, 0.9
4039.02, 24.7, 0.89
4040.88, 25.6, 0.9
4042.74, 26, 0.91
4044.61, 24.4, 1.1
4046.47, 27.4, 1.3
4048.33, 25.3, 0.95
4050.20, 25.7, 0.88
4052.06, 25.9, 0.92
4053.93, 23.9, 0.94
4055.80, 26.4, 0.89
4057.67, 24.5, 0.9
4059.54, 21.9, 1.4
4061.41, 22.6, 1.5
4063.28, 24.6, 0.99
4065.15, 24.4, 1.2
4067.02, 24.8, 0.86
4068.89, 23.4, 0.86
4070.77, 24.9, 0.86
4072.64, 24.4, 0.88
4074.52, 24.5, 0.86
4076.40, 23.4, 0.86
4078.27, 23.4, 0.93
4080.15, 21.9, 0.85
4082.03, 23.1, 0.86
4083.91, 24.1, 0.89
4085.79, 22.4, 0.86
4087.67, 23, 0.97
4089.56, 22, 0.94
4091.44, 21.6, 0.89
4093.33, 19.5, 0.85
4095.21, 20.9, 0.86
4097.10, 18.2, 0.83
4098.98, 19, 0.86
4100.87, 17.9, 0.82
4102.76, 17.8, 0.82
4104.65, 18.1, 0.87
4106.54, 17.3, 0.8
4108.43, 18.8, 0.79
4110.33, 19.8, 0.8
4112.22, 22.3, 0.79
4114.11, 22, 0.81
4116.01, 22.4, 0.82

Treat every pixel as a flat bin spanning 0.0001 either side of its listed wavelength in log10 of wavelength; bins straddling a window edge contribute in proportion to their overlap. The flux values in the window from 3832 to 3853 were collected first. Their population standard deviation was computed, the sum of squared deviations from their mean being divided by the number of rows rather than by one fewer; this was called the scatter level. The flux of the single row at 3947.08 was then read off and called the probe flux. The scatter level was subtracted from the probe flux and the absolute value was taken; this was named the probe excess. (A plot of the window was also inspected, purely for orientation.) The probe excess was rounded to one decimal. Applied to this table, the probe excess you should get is 18.5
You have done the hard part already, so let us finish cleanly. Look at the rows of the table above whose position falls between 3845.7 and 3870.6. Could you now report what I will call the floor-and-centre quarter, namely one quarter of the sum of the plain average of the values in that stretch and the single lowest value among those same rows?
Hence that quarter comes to 11.0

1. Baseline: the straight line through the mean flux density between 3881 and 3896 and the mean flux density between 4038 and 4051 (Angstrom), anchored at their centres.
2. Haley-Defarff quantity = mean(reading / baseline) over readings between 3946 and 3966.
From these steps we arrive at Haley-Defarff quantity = 0.98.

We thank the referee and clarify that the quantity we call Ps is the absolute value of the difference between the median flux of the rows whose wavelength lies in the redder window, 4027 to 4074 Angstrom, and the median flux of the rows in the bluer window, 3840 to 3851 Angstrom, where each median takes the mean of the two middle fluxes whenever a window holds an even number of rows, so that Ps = 7.1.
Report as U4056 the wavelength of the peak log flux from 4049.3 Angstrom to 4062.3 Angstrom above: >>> 4055.80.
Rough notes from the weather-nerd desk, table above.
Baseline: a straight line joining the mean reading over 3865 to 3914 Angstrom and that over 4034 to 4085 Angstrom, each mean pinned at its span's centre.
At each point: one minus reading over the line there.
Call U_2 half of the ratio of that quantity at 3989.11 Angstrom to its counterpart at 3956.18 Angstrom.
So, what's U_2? 0.3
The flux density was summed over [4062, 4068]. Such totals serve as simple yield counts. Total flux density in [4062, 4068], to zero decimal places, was 74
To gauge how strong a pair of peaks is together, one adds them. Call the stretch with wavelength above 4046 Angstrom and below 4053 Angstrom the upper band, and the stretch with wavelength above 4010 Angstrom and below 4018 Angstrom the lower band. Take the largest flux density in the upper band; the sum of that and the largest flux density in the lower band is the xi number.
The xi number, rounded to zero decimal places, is 54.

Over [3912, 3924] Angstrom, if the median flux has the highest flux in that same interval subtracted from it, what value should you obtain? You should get -1.6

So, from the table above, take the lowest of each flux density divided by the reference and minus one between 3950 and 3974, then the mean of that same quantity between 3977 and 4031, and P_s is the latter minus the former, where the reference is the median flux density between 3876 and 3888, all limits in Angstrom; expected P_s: 0.5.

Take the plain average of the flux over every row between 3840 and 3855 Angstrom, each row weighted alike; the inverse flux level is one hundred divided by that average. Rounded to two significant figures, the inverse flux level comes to 5.3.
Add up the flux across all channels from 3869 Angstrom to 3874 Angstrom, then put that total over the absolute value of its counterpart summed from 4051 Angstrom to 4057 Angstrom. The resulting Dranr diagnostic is 1.3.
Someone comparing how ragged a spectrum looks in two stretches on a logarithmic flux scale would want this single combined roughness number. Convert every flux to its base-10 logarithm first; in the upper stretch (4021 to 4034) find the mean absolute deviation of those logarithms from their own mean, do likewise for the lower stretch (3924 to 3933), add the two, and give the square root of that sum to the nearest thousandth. 0.235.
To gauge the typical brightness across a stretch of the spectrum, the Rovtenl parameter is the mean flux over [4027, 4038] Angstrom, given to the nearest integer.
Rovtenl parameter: 25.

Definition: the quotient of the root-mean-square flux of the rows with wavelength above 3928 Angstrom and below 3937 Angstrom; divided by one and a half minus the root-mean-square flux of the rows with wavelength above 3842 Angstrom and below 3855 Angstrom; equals -0.87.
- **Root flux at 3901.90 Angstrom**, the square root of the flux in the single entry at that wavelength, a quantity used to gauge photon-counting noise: 4.5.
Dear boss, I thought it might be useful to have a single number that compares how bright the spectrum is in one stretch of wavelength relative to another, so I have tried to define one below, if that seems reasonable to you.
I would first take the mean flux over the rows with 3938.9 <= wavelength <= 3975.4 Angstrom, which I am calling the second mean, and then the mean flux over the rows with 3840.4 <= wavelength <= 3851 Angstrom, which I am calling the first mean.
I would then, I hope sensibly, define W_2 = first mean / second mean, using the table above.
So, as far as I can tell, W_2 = 0.92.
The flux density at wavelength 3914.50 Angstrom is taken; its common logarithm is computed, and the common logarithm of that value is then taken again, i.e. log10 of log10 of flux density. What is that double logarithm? 0.129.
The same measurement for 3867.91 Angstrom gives 0.193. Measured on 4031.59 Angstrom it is 0.145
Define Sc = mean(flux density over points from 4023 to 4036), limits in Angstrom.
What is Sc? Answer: 24.8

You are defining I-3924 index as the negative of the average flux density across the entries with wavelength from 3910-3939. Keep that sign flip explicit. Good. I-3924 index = -20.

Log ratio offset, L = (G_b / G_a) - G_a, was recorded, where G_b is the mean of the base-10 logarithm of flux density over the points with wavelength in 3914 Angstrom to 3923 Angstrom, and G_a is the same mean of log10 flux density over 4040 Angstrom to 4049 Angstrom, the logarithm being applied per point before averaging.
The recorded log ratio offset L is -0.45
